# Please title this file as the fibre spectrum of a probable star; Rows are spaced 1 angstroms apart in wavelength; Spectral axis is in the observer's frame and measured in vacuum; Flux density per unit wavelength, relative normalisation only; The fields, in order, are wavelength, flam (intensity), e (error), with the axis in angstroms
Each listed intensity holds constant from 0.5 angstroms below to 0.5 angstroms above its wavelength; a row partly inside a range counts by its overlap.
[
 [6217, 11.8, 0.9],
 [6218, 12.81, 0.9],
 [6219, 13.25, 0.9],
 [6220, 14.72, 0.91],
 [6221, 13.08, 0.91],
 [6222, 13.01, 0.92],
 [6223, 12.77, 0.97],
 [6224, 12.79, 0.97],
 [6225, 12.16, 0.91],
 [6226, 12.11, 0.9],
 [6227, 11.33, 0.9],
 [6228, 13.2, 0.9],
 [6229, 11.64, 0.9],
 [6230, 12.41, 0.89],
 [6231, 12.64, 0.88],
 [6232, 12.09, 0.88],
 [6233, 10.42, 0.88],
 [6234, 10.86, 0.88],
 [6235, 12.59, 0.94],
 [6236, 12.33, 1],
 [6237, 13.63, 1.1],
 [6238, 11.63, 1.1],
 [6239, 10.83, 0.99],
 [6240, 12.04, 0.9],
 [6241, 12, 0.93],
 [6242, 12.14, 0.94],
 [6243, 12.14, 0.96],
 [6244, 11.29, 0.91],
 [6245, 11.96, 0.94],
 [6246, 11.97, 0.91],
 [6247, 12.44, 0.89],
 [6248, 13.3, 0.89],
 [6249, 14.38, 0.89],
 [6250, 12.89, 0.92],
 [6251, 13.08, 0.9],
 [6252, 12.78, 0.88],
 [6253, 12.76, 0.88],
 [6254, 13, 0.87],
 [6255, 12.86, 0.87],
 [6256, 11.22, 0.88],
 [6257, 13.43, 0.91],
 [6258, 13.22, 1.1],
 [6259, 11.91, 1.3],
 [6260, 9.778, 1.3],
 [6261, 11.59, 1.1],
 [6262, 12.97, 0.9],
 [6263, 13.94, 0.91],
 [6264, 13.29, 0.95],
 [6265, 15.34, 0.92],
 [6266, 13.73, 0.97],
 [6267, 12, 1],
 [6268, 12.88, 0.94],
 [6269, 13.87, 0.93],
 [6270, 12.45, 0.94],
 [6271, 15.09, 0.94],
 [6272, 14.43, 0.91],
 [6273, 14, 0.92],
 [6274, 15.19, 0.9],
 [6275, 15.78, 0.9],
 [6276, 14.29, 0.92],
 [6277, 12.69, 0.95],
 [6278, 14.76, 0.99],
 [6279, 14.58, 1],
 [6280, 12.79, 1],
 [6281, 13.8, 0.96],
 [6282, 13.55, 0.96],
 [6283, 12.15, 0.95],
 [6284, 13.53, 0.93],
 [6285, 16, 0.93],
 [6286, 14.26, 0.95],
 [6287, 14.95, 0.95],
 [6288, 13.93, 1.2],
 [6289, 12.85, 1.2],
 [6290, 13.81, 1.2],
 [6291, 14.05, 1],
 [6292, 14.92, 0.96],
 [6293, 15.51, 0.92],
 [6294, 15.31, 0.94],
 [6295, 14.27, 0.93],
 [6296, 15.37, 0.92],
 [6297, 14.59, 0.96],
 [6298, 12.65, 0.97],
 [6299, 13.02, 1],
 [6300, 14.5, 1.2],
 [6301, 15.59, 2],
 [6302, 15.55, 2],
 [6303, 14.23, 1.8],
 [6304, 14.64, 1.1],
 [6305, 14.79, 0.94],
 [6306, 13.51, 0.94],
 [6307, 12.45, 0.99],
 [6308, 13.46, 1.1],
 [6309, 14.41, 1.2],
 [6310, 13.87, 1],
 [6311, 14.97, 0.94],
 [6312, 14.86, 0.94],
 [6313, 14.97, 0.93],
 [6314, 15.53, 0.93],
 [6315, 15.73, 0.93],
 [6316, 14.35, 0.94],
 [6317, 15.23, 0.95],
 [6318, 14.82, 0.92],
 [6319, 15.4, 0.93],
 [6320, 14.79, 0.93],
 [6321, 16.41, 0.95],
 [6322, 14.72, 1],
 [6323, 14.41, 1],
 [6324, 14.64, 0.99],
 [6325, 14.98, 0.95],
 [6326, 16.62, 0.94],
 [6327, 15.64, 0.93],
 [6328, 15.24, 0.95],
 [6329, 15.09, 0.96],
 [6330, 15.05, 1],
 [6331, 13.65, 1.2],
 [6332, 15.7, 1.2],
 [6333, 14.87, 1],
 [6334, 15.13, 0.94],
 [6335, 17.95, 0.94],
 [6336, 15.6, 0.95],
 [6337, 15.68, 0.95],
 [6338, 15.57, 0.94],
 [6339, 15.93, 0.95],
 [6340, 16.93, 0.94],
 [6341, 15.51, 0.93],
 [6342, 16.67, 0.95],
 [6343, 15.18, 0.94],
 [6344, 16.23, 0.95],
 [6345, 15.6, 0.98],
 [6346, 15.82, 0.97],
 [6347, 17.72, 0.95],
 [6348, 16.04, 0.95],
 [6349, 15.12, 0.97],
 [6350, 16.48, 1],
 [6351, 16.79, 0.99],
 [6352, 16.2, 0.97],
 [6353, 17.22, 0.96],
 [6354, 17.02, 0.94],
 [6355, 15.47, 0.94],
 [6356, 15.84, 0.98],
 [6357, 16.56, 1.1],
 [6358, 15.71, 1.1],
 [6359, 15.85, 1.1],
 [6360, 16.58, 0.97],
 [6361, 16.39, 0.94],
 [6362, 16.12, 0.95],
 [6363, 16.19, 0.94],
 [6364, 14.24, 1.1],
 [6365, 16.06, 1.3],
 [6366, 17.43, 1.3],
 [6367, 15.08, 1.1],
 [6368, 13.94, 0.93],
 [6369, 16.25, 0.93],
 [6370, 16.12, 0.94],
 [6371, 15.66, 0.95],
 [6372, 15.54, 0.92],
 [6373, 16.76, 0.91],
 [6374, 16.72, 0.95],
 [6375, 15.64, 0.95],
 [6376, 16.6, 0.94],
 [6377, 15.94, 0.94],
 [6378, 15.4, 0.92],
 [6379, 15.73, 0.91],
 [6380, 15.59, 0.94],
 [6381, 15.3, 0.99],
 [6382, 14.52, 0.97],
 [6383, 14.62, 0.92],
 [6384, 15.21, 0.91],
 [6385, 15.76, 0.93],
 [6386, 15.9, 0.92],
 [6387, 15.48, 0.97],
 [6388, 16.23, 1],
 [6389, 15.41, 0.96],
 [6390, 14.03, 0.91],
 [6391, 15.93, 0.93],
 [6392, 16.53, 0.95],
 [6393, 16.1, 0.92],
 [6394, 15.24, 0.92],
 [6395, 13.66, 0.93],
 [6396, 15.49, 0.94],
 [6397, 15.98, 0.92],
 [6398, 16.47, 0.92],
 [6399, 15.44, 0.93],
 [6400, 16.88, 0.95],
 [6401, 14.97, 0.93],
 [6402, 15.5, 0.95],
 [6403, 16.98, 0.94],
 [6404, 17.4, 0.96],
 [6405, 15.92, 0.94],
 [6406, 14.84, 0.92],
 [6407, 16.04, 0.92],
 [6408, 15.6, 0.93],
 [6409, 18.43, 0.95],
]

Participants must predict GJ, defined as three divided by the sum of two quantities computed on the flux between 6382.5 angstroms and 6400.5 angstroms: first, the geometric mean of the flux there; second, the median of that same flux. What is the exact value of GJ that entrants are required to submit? 0.096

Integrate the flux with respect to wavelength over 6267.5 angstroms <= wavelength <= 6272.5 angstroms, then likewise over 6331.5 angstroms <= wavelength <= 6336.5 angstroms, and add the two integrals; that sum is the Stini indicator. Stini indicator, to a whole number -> 148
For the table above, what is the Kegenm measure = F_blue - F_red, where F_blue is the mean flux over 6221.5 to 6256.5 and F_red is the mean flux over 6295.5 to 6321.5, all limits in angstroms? -2.3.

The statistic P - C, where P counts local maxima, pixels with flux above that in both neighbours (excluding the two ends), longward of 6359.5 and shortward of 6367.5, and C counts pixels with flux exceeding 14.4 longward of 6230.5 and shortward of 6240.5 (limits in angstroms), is 2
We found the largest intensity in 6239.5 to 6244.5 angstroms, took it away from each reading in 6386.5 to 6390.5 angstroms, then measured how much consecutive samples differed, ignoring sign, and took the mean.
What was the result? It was 1.0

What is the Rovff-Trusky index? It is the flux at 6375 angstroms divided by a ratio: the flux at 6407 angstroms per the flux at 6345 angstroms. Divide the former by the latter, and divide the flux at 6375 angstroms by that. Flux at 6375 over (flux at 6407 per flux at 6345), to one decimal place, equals 15.2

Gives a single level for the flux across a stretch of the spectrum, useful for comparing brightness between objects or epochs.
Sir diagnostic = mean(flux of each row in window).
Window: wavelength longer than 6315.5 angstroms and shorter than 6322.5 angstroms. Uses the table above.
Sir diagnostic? 15.1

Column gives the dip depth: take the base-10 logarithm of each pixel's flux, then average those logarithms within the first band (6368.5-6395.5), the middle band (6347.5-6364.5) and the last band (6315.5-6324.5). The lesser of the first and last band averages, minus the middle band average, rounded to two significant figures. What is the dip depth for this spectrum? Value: -0.032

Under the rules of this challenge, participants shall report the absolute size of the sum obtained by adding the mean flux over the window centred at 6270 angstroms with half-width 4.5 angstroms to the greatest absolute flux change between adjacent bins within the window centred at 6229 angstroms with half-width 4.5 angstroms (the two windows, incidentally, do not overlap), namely 15.6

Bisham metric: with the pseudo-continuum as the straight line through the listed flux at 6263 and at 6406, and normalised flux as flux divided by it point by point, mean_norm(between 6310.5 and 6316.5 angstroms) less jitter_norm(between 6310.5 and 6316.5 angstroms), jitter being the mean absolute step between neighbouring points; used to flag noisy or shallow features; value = 1.02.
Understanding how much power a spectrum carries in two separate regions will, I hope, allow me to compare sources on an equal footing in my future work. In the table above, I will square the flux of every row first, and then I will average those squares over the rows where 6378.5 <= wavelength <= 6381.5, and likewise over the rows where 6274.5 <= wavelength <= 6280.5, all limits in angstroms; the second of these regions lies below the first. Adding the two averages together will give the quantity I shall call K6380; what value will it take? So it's 443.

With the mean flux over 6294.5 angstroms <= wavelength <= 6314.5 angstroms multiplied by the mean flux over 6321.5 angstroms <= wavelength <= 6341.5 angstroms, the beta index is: 222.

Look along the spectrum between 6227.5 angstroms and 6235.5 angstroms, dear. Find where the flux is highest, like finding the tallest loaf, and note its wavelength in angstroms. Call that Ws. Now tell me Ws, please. 6228 angstroms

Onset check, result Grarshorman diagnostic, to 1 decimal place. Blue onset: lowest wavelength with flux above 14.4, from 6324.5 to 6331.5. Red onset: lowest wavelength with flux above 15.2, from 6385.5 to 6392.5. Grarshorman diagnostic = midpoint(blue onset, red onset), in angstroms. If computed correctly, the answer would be 6355.5 angstroms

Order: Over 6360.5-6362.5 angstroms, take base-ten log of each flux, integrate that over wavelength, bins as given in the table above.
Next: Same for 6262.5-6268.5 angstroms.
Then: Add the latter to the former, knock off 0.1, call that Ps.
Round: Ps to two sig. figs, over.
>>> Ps 9.1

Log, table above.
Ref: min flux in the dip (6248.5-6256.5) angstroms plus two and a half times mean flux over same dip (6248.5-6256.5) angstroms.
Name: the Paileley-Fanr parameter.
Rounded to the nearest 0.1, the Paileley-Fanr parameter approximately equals 43.4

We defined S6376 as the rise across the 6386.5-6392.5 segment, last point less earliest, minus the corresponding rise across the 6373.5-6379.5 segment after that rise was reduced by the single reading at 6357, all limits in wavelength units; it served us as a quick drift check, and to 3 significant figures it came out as 18.6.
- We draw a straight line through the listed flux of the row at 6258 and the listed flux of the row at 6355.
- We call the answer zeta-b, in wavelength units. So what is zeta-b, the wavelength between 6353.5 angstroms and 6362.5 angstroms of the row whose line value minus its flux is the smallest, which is 6354 angstroms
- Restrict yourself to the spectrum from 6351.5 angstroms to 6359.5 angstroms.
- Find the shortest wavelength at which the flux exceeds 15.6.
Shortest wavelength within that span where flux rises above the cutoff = 6352 angstroms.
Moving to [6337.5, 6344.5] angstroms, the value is 6339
